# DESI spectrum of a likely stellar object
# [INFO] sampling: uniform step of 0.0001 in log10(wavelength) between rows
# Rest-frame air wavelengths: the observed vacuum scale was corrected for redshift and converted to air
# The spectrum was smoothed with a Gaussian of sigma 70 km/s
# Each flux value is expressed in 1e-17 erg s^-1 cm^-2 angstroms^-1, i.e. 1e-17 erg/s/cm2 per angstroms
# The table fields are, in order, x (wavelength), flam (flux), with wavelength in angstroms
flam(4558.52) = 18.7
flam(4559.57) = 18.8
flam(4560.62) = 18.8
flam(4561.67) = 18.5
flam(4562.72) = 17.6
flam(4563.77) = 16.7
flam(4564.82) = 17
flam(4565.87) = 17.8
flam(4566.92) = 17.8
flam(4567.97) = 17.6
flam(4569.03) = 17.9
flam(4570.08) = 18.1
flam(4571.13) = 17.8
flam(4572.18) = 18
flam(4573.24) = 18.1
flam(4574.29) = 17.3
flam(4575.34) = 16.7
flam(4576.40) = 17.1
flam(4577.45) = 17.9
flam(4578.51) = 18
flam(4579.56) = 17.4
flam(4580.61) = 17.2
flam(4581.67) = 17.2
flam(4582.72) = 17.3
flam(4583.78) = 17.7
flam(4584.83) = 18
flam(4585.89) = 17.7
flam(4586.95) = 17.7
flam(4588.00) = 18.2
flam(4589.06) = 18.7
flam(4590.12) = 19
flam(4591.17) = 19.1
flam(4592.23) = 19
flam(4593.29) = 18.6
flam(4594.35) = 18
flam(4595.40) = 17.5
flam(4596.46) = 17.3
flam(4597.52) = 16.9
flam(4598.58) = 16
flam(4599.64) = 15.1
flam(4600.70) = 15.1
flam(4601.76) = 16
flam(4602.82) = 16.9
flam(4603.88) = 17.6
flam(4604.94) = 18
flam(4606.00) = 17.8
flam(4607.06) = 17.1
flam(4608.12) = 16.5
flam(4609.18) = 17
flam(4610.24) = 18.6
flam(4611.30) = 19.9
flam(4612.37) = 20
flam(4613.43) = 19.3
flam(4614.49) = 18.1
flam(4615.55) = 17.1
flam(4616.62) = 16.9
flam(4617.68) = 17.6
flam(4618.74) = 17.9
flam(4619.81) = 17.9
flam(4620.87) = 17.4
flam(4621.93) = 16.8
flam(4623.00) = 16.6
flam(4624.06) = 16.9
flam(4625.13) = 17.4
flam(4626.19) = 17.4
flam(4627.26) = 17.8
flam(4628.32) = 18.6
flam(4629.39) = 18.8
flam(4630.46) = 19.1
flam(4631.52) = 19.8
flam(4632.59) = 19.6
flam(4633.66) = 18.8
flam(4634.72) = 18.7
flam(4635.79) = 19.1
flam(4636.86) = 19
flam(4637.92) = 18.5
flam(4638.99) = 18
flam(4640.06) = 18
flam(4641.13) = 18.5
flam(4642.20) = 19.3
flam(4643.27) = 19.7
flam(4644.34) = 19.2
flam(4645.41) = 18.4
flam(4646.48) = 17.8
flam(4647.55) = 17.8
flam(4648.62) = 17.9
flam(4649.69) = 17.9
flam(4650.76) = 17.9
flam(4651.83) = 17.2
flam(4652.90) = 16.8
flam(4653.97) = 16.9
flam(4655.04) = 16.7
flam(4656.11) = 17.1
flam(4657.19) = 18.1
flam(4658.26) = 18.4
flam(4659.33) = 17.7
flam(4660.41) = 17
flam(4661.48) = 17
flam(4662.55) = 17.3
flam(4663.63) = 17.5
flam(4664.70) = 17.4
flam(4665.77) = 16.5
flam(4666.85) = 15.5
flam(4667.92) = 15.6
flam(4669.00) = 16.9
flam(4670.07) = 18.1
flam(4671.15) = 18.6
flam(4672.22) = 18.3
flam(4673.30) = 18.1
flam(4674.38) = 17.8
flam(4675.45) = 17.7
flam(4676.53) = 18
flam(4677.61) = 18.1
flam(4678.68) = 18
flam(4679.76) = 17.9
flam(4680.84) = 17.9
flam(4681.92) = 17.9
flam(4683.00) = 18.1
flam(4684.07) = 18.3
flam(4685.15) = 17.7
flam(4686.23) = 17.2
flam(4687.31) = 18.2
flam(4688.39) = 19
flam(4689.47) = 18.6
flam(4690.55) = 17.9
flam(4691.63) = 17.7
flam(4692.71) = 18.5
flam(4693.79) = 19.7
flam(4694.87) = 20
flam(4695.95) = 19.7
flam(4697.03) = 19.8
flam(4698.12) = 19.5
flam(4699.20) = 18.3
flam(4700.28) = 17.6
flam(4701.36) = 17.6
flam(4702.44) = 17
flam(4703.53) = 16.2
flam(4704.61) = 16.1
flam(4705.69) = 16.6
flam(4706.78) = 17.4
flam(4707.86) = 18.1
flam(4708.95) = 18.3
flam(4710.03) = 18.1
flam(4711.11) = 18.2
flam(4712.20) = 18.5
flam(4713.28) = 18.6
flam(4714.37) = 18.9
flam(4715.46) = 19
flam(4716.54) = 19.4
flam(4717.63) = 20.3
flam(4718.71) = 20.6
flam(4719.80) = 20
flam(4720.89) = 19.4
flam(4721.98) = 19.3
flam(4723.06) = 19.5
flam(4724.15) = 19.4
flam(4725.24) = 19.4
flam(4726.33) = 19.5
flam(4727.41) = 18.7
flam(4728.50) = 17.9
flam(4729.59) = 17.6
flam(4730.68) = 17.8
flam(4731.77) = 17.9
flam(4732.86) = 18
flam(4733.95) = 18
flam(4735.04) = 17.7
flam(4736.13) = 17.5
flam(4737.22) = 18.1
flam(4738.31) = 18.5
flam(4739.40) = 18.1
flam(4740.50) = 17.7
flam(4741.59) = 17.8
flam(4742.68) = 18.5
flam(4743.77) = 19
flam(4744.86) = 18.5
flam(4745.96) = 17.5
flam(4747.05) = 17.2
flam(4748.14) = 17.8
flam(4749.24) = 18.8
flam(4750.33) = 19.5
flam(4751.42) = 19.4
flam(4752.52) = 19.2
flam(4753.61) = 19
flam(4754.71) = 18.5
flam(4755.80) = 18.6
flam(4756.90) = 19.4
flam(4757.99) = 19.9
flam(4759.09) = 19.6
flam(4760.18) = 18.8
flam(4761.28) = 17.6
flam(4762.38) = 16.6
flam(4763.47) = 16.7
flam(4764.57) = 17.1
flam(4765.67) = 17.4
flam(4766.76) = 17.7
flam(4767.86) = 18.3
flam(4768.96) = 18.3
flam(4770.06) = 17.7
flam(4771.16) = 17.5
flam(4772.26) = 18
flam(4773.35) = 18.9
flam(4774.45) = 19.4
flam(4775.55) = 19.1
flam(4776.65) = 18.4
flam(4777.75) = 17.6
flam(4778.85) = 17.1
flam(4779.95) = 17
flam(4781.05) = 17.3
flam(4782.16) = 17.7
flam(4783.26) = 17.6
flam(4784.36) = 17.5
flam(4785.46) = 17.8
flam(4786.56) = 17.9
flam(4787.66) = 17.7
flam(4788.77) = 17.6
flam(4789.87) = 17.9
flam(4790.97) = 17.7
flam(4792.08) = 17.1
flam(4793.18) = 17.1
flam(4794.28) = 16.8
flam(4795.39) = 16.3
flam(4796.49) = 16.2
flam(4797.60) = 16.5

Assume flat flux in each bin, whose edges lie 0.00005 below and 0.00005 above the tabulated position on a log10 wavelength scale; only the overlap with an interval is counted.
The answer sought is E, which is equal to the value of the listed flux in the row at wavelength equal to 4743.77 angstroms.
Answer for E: 19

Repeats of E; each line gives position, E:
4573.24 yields 18.1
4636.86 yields 19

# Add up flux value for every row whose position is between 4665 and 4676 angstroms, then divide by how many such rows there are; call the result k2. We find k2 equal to 17.3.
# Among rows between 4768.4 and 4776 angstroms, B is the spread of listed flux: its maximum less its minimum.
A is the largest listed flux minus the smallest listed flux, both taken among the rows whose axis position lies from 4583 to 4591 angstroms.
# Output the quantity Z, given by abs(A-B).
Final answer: 0.6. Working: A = 1.3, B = 1.90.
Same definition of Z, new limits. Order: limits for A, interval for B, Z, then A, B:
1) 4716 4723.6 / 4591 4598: 0.9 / 1.3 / 2.20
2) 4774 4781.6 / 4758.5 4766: 0.6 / 2.4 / 3.00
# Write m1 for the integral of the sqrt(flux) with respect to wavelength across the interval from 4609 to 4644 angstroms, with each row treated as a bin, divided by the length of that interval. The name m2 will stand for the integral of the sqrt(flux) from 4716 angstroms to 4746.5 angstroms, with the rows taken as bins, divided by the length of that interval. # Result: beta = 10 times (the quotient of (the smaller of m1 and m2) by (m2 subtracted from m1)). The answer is -1204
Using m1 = 4.28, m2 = 4.31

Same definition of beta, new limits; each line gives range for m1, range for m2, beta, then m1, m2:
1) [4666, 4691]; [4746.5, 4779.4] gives -673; 4.22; 4.28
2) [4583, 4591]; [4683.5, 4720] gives -1455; 4.26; 4.29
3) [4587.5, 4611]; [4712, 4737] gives -263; 4.18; 4.34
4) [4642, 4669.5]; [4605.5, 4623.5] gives -1178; 4.18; 4.22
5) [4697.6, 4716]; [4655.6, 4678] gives 798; 4.23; 4.18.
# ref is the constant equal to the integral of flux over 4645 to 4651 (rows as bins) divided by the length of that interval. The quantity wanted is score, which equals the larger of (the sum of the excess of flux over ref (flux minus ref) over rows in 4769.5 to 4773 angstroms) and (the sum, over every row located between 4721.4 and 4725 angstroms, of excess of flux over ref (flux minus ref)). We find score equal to 4.4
